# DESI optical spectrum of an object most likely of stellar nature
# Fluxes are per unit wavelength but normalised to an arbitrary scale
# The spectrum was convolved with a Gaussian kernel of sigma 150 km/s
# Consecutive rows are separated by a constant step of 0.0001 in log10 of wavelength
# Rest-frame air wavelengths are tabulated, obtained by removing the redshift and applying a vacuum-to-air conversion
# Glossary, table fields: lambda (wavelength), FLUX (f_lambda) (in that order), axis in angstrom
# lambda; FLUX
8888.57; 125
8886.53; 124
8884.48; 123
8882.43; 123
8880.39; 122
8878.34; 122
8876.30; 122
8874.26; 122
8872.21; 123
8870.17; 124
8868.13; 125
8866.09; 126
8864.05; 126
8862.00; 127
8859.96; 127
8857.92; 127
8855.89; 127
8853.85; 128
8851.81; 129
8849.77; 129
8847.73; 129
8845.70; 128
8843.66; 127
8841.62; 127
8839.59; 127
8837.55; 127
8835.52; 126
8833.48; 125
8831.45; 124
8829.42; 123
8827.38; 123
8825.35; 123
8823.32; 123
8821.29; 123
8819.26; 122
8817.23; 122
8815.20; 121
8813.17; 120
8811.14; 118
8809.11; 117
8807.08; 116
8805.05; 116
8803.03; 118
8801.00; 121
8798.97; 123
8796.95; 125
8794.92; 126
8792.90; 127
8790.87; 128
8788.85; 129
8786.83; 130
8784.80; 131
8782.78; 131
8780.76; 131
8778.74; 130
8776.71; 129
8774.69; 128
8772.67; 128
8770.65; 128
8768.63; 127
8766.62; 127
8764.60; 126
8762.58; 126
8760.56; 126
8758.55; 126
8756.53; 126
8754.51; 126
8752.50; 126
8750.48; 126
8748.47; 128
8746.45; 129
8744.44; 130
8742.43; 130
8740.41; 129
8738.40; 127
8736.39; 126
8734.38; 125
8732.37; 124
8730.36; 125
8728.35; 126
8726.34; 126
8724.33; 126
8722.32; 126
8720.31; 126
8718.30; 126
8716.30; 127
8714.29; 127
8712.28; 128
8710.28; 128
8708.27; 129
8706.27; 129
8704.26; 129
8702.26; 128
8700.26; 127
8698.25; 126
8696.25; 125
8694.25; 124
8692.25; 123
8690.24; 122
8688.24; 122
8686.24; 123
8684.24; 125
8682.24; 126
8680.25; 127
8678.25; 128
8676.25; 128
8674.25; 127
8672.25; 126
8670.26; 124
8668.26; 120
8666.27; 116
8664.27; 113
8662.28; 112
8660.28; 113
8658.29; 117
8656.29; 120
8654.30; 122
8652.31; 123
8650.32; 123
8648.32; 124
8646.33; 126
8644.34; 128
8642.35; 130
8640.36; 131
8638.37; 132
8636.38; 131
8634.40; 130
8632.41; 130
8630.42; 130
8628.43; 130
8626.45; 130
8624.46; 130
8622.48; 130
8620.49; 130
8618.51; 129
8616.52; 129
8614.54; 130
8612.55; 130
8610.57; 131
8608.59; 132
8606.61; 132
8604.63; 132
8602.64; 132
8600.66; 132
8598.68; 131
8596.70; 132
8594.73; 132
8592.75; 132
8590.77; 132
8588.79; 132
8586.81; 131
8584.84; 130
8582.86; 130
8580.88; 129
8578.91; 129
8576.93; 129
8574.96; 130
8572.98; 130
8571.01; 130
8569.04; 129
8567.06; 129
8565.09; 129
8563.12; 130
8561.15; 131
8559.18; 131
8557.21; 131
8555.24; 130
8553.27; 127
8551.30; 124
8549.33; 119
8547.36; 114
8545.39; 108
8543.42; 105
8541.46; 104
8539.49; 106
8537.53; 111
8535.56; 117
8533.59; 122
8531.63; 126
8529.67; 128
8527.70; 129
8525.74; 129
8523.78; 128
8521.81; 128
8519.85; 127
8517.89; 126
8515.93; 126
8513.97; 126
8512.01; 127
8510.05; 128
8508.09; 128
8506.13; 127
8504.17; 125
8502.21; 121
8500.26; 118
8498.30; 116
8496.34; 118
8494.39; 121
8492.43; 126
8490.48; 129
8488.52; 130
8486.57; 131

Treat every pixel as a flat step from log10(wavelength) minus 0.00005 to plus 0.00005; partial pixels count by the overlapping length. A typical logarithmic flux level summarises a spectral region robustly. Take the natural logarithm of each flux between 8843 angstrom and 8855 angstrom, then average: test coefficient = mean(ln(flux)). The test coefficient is 4.85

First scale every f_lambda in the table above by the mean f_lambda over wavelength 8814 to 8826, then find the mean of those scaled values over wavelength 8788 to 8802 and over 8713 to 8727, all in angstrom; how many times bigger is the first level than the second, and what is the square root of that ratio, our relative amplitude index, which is 1.00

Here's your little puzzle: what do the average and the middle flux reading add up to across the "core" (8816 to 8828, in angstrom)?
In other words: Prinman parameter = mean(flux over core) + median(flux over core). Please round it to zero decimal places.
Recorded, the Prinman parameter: 246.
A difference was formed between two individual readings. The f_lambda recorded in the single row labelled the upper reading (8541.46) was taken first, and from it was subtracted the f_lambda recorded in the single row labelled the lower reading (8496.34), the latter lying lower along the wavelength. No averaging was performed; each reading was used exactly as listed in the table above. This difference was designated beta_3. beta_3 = -14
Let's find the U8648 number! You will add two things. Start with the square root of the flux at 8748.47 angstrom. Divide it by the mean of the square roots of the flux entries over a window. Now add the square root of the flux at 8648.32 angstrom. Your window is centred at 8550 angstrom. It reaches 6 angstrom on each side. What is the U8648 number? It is 12.2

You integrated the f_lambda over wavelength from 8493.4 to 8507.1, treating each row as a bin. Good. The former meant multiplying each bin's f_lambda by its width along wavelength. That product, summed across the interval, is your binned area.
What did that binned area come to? 1656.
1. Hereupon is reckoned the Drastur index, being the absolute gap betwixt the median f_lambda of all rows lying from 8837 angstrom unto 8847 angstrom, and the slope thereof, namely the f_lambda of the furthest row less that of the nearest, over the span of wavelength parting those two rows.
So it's 127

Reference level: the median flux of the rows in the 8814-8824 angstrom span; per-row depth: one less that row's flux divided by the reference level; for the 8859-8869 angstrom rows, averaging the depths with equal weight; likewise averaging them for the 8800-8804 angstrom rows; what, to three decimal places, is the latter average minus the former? 0.055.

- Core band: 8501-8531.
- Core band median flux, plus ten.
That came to 137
